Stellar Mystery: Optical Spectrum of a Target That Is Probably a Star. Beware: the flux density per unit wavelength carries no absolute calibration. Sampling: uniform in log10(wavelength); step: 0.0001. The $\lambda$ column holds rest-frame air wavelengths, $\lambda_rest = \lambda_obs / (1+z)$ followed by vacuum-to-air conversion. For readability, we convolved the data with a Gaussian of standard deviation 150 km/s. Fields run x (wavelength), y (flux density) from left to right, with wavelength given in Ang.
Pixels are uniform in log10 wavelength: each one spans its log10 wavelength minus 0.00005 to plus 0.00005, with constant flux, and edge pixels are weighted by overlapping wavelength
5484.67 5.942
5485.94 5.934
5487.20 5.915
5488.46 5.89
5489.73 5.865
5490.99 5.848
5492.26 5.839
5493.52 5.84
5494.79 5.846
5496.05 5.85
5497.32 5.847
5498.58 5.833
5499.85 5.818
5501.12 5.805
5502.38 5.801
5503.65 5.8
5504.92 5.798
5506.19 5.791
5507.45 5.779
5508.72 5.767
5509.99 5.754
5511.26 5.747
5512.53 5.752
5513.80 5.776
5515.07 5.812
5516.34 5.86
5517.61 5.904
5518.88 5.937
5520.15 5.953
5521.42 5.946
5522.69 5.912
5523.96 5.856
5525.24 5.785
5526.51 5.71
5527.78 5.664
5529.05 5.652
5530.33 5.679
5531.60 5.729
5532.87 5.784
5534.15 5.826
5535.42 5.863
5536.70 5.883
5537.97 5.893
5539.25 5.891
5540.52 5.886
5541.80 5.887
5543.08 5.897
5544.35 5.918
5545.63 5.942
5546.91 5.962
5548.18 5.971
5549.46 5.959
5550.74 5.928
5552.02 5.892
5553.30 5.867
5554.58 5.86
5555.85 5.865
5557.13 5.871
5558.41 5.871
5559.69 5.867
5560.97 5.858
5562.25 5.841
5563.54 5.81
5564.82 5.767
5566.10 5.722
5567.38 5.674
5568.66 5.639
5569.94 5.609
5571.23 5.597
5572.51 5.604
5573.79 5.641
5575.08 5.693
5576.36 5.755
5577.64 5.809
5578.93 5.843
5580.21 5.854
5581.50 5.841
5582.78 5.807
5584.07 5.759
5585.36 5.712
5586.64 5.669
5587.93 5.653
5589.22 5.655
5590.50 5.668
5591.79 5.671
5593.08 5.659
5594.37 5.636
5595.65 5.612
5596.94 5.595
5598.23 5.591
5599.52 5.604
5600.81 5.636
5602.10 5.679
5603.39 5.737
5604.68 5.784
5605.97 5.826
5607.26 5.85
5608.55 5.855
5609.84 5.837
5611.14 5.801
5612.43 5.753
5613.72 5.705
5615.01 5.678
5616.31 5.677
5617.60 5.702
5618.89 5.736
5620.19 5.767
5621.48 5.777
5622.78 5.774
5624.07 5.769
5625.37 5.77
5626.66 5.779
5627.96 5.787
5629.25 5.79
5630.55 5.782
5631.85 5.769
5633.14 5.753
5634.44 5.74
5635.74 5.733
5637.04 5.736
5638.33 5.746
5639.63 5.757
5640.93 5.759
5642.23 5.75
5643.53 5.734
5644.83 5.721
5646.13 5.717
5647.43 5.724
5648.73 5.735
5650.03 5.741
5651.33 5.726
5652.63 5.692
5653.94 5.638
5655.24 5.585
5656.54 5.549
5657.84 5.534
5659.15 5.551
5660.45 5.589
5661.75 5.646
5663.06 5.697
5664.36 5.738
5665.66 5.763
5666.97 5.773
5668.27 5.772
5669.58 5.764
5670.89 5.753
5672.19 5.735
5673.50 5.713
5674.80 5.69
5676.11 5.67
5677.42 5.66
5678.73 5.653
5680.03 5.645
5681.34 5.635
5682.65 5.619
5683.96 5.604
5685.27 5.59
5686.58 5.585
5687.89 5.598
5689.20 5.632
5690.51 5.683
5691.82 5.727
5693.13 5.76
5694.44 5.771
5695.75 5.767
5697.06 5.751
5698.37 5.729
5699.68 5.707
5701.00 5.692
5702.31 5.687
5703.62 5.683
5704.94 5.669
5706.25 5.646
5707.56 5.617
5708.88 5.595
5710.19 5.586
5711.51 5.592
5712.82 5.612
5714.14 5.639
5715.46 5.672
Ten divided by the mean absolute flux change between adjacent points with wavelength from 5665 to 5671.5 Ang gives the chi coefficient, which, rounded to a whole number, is 1333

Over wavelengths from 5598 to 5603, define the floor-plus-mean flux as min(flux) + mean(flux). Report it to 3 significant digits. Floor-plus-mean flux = 11.2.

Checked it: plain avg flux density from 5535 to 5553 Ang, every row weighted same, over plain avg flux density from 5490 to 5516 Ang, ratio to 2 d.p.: 1.02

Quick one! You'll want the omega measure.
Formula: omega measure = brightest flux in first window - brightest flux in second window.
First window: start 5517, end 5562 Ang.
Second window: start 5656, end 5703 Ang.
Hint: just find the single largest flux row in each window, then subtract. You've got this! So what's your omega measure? 0.20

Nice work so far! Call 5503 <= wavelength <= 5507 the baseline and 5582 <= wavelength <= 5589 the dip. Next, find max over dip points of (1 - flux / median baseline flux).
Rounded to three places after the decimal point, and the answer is 0.025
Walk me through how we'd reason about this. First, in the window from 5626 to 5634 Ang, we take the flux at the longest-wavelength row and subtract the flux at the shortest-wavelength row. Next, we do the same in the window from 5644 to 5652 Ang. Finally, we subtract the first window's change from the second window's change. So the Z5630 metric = 0.03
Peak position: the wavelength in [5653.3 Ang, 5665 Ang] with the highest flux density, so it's 5664.36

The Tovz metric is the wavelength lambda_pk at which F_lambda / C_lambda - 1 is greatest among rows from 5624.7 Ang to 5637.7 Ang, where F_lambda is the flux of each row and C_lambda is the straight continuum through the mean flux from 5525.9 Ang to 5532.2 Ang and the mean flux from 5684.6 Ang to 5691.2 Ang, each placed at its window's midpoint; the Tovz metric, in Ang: 5629.25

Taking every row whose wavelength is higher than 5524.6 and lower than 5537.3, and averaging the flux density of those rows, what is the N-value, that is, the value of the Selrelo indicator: 5.76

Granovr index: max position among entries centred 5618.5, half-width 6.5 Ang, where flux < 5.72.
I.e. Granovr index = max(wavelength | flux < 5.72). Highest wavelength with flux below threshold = 5617.60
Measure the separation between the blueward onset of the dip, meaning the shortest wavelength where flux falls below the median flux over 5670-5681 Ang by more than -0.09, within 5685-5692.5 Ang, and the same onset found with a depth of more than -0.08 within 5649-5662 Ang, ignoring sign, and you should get 35.2 Ang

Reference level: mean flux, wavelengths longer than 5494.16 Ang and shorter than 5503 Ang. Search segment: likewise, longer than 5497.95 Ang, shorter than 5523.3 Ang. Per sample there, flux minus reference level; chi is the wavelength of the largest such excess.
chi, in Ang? 5520.15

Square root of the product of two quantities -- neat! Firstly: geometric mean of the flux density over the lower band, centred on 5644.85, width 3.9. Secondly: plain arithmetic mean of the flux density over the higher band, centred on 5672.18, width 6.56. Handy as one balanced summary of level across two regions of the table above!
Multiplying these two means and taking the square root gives 5.73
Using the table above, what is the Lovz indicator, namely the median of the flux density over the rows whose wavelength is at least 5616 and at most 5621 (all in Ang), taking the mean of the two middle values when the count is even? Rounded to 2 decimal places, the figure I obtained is 5.72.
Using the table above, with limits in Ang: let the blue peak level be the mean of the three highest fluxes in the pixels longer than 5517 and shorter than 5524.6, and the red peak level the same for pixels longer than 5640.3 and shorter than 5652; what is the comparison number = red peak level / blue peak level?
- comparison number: 0.97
